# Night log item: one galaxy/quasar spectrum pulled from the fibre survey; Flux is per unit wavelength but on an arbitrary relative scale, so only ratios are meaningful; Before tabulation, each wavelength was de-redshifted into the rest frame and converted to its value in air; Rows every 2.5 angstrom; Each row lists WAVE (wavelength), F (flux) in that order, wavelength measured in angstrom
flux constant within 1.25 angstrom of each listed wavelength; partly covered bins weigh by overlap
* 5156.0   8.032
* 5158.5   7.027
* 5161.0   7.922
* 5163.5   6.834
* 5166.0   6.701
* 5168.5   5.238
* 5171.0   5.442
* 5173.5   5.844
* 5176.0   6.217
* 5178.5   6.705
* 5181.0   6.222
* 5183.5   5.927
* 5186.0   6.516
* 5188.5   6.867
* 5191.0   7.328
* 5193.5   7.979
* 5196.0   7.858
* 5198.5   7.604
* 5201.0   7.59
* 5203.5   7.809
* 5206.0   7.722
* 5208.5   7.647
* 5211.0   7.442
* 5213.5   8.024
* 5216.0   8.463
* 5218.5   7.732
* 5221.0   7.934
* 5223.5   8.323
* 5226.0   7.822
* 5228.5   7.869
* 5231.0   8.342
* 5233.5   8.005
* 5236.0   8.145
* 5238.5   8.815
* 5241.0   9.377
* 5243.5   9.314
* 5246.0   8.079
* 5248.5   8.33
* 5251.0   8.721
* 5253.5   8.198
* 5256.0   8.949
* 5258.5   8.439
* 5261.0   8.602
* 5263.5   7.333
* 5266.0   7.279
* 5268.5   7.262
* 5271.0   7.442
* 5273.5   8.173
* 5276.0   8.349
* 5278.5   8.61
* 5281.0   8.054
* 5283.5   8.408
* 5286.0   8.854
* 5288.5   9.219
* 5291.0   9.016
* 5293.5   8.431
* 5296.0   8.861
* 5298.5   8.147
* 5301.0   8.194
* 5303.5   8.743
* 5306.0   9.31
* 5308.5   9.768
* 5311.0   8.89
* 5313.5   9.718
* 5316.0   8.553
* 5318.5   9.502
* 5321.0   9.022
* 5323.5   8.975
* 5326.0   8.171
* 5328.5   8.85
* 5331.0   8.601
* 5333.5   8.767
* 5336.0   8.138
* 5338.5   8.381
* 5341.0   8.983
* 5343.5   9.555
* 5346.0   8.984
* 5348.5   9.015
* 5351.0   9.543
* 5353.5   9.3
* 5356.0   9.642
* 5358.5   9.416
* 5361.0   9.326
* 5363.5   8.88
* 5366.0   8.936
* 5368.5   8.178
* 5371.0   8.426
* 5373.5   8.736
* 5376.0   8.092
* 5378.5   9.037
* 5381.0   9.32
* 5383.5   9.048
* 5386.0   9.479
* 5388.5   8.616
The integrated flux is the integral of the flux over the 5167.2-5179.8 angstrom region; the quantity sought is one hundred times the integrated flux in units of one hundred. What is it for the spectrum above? 74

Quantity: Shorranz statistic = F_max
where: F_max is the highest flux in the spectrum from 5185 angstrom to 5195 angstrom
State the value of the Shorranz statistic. 7.979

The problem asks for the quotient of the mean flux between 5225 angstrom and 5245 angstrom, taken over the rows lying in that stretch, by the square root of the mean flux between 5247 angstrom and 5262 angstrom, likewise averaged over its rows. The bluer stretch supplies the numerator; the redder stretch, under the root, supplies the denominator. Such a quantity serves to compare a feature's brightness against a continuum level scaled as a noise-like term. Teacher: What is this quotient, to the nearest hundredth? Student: 2.90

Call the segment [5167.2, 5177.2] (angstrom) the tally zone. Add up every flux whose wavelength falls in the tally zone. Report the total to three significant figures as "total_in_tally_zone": 22.7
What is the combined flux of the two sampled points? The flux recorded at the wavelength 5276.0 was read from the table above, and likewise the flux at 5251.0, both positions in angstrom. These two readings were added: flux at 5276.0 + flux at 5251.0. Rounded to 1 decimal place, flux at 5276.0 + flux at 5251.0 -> 17.1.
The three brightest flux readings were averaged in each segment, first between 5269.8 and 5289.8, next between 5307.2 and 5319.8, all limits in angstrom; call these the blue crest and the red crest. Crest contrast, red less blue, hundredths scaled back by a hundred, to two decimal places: 0.77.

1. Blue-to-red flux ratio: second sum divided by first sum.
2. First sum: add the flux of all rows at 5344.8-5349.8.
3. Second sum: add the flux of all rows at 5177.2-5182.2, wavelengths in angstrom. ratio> 0.72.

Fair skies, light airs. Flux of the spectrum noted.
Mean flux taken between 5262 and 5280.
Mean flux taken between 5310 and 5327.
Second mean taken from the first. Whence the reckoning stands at -1.20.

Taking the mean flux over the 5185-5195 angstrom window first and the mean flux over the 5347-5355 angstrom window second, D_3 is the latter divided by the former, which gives 1.29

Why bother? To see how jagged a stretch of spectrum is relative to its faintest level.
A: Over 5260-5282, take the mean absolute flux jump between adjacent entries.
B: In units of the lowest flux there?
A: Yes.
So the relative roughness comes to 0.0558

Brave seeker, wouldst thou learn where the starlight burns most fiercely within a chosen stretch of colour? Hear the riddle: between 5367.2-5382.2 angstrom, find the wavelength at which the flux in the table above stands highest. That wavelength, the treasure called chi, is 5381.0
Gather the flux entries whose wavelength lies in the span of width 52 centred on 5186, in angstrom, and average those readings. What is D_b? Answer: 6.92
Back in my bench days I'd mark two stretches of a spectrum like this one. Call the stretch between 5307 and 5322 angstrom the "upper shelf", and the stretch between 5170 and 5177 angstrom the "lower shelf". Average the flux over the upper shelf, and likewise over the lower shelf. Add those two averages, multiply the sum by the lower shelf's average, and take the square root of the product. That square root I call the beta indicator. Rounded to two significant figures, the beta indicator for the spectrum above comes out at 9.4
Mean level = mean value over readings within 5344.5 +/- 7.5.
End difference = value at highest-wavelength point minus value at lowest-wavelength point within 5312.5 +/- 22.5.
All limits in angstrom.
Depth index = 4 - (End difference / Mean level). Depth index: 4.03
